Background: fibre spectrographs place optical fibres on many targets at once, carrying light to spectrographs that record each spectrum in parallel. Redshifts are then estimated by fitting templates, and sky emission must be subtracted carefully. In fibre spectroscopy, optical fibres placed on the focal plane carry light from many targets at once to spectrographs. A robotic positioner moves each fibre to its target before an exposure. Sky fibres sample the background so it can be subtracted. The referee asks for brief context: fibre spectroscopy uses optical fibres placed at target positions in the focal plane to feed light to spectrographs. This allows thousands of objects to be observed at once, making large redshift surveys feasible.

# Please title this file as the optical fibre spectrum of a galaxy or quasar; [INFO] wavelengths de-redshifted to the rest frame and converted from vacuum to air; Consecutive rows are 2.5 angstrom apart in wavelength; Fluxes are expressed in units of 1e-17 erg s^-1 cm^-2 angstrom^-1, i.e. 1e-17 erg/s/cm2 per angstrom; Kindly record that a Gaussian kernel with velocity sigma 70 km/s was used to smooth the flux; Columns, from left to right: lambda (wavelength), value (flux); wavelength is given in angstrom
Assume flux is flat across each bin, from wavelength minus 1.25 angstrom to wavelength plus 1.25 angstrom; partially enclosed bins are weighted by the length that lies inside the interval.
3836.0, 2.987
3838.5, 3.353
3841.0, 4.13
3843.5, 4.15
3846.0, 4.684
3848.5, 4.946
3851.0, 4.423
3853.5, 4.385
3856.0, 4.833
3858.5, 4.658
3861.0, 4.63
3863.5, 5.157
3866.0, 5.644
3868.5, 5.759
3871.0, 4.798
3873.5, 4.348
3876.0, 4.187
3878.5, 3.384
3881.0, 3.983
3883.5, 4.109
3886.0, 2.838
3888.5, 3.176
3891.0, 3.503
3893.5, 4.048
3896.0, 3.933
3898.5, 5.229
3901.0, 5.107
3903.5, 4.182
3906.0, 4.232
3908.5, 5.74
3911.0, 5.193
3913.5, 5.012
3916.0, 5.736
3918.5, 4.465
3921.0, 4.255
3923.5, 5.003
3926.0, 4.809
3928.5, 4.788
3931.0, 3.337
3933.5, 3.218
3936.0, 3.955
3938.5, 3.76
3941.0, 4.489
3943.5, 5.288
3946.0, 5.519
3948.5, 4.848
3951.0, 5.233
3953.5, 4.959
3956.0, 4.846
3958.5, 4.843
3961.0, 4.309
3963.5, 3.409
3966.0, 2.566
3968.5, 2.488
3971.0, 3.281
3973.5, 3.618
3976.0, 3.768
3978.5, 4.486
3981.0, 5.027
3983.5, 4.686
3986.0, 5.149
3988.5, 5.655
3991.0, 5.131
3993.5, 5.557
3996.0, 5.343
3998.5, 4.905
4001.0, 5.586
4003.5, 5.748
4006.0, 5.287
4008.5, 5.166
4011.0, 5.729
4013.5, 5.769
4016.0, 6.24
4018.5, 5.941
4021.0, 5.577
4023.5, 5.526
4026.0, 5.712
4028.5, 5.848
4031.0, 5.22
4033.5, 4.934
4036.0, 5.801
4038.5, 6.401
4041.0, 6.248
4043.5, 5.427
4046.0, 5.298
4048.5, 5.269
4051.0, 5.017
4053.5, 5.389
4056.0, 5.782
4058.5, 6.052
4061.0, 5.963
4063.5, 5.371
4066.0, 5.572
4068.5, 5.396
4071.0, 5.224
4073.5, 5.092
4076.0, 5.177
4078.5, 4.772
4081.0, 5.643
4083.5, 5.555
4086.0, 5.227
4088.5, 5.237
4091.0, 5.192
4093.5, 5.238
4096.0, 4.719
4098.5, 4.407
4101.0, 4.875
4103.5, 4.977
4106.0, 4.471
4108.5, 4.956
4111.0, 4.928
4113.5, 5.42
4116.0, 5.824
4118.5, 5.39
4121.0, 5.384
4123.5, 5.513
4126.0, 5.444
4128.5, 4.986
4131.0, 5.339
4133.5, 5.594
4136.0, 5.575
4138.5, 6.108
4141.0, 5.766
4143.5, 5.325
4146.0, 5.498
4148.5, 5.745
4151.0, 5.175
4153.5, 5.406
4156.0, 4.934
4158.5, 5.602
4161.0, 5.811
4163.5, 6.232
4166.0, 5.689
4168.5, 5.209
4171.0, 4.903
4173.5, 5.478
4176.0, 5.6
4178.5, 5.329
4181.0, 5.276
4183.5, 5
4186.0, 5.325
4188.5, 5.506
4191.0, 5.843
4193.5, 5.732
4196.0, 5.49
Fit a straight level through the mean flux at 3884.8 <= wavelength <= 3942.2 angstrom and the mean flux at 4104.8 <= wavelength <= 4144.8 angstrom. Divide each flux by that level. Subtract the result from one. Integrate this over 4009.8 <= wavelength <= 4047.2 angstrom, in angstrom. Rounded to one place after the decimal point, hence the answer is -6.1 angstrom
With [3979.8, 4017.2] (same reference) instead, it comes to -5.0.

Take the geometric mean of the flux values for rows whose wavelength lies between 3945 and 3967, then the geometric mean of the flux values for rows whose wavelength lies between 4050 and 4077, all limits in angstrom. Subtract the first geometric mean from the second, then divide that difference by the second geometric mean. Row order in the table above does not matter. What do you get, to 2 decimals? 0.19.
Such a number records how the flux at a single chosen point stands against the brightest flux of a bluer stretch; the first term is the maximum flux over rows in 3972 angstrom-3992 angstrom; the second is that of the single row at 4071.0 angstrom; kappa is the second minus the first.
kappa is -0.4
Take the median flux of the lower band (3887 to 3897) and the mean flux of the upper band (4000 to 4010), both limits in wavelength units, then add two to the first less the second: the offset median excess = 0.27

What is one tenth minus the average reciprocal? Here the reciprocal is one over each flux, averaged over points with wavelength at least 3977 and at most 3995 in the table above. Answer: -0.10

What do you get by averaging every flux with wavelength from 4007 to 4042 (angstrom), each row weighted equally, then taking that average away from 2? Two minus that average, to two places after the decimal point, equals -3.72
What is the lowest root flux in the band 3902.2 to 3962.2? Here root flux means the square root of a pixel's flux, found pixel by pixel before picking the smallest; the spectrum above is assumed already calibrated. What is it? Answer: 1.79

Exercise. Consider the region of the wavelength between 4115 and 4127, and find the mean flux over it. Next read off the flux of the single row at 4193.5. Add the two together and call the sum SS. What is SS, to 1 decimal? 11.2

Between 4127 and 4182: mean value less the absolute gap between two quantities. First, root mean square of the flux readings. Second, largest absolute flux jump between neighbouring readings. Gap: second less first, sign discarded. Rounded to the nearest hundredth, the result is 0.66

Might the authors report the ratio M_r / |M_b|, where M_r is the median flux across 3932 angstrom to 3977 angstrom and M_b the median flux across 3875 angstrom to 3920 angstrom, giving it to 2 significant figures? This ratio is 0.99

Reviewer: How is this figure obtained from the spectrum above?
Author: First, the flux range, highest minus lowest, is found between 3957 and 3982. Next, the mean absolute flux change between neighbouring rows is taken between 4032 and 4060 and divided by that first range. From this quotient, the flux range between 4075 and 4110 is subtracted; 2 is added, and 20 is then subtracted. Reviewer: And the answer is -19.1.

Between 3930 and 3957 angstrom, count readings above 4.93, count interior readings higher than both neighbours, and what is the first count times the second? 12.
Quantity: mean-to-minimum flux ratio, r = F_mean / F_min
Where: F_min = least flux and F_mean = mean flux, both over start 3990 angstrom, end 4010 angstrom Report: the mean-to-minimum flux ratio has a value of 1.1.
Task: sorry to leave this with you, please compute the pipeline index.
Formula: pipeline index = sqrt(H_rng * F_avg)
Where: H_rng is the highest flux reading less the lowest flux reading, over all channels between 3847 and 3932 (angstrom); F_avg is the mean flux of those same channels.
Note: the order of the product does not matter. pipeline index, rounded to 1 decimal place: 3.6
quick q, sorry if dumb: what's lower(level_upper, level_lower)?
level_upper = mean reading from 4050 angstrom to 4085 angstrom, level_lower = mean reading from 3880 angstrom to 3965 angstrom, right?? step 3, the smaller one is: 4.45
